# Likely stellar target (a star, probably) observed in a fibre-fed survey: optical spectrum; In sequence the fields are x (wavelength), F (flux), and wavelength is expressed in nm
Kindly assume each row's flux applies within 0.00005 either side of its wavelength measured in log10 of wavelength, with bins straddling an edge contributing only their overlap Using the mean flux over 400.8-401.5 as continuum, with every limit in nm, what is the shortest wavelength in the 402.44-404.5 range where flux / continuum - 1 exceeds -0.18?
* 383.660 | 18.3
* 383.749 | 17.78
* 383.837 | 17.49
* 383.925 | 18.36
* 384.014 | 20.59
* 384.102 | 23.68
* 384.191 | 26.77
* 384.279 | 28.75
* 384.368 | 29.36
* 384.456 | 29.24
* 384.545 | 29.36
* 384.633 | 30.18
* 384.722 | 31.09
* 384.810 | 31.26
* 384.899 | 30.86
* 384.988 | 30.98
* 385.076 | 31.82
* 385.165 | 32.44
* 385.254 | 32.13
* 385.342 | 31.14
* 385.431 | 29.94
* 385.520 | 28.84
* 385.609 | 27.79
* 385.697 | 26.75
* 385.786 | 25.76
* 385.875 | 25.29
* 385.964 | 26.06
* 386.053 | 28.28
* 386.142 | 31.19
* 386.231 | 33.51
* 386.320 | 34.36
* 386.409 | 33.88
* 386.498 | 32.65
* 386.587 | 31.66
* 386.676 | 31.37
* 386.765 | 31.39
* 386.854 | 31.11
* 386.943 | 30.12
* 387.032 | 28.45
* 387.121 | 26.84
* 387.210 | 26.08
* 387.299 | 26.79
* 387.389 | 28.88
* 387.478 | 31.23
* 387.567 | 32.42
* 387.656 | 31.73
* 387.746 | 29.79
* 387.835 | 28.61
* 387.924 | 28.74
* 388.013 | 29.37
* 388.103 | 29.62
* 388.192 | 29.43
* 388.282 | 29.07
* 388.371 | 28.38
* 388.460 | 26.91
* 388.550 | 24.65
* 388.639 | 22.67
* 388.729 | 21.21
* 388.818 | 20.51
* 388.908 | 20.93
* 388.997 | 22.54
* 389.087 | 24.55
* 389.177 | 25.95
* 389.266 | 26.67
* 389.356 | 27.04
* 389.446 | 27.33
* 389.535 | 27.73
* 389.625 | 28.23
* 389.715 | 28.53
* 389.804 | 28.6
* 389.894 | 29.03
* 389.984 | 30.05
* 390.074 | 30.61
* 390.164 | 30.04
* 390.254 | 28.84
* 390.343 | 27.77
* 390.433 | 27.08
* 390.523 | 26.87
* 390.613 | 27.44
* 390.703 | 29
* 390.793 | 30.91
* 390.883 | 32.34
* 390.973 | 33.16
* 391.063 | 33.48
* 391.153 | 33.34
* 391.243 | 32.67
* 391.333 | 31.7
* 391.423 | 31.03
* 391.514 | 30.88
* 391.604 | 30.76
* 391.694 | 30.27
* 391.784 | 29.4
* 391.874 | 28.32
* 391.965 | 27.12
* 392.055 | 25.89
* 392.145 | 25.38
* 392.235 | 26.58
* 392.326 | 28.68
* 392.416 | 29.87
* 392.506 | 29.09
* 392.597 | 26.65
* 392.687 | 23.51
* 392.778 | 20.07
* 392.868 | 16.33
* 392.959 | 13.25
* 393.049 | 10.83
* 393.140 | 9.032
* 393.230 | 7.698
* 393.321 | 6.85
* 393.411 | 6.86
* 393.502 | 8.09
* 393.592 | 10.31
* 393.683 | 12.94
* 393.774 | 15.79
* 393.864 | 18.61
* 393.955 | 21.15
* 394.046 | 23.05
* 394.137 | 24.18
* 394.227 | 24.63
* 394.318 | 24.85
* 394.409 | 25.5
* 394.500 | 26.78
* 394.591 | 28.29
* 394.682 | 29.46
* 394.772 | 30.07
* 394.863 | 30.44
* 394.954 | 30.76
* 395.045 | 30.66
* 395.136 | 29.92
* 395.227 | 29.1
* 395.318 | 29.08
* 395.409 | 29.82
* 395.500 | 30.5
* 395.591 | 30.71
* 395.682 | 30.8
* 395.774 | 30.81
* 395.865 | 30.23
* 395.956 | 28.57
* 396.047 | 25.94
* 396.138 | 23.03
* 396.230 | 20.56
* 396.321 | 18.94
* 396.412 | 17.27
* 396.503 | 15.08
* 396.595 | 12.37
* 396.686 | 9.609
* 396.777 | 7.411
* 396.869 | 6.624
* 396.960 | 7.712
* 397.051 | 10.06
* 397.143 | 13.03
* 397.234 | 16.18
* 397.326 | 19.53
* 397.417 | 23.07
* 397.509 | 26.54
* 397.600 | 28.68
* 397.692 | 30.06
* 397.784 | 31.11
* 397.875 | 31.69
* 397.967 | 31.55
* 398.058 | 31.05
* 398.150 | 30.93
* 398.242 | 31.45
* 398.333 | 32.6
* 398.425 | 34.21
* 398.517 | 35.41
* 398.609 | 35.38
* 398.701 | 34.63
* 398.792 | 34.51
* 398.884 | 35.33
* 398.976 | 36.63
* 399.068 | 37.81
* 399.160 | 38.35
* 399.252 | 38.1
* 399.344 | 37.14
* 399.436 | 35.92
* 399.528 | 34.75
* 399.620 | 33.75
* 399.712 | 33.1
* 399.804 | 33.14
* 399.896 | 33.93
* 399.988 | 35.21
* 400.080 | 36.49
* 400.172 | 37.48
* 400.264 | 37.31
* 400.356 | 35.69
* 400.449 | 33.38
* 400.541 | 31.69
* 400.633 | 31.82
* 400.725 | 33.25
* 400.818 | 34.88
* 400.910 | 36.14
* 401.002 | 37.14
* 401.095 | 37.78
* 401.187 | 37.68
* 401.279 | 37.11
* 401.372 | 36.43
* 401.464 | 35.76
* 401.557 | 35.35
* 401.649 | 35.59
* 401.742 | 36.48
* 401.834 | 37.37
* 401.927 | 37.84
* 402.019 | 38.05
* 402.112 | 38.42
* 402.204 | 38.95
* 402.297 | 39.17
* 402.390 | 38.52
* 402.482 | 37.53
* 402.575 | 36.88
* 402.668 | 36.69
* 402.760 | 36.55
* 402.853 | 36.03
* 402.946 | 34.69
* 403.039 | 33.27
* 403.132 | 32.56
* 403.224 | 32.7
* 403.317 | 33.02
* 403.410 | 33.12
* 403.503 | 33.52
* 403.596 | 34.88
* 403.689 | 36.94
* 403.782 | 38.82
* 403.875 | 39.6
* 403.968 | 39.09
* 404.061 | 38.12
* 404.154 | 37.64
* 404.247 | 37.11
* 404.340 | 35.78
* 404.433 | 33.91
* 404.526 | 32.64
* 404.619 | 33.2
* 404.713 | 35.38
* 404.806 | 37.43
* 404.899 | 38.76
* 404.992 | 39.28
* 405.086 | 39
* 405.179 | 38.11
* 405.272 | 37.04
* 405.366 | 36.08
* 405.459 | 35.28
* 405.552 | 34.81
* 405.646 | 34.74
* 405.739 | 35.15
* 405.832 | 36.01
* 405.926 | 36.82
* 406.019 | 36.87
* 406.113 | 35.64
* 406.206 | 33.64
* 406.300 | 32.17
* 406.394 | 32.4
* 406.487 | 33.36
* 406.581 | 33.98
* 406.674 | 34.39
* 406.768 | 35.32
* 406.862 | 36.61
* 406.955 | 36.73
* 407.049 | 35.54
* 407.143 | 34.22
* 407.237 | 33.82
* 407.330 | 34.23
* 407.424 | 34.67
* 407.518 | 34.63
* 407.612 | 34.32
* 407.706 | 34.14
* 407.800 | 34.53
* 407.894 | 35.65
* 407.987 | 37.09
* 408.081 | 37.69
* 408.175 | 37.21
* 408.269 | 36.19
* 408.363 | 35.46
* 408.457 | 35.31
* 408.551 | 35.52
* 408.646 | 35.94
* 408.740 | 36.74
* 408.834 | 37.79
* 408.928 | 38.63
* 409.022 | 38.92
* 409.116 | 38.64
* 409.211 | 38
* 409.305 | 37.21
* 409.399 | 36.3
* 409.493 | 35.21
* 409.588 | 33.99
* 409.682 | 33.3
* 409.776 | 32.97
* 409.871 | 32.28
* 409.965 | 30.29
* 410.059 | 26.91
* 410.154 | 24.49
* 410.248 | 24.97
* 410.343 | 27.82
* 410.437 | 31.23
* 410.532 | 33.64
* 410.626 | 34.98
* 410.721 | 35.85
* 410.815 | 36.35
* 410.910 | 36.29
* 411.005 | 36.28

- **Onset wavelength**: 402.482 nm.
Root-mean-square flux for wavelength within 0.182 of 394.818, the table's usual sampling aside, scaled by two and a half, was 75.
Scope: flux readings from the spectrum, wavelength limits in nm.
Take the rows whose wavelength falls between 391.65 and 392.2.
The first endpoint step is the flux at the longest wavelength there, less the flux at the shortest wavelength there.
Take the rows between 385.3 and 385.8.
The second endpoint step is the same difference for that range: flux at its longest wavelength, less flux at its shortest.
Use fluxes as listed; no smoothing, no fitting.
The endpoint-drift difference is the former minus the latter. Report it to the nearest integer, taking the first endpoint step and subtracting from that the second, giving 0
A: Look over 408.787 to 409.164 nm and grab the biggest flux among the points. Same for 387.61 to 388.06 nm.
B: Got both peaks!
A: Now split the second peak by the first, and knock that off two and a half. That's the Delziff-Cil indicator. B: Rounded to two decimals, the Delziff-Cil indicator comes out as 1.68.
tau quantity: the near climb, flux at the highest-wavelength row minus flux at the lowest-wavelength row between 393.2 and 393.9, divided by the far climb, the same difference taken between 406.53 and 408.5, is 8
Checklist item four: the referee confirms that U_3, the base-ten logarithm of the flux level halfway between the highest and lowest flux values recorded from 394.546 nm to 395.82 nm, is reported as 1.47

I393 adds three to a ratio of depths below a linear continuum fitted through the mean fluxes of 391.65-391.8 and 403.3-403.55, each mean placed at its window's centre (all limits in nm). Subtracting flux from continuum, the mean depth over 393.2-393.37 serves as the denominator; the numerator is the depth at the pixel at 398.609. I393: 2.8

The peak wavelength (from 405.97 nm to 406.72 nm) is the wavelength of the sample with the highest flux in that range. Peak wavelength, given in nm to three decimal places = 406.019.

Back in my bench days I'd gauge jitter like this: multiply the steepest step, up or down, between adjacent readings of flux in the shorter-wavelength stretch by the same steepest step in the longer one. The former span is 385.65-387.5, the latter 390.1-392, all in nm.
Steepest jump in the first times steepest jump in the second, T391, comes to 5.6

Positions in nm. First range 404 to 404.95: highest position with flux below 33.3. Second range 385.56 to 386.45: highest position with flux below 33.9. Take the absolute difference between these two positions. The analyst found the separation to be 18.21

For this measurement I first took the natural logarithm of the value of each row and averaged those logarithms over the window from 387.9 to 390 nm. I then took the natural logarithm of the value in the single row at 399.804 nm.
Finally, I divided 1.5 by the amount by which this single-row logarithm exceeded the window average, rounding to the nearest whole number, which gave 7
